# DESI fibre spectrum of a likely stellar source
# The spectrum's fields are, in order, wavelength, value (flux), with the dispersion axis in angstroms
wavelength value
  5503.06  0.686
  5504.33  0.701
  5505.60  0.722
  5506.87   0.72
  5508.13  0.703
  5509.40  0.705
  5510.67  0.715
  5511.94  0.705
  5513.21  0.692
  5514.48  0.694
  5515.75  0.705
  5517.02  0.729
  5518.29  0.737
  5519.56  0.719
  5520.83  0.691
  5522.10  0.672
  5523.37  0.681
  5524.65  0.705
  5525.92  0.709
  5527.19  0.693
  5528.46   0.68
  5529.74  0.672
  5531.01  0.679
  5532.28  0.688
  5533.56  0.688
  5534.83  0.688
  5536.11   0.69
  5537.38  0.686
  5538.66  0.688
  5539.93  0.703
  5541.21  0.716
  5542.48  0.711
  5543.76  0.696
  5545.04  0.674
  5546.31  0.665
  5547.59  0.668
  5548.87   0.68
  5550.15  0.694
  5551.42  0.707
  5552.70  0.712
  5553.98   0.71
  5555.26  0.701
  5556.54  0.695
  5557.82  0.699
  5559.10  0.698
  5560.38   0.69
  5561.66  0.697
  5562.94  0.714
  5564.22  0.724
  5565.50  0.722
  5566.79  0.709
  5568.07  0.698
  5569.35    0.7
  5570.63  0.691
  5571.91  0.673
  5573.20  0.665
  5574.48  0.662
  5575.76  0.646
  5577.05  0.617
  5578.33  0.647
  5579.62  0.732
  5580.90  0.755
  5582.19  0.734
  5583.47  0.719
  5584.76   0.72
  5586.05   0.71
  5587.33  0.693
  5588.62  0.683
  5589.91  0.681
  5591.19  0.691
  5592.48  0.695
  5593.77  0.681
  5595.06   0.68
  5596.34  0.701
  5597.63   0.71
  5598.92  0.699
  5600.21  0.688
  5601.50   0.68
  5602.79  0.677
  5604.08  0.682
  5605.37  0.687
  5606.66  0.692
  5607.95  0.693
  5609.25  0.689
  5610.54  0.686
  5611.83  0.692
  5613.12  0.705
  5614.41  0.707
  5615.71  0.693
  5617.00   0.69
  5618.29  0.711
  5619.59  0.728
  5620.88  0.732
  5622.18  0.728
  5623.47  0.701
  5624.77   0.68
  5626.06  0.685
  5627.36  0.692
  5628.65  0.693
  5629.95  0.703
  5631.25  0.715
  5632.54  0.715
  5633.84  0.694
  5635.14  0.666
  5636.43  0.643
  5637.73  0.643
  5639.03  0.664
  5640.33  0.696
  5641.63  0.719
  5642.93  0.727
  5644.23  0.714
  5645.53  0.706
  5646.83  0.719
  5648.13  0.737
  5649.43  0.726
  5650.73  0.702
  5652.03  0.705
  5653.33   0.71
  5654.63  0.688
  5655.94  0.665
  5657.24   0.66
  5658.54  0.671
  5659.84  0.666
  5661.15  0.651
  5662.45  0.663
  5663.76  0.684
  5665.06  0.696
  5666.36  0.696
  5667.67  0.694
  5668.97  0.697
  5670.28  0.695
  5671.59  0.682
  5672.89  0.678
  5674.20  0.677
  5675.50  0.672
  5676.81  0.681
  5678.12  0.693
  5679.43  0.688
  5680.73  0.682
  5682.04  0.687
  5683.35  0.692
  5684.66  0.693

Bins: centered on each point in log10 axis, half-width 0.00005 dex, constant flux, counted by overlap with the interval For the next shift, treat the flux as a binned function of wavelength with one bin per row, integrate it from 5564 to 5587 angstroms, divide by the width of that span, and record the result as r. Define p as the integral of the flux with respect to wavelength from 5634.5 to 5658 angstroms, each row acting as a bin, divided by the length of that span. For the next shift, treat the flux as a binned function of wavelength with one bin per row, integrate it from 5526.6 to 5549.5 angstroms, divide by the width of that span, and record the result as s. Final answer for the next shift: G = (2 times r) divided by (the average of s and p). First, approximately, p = 0.694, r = 0.695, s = 0.687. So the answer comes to 2.01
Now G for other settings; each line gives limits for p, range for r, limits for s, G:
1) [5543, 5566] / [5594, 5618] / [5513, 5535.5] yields 1.99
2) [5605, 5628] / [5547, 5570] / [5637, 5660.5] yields 2.01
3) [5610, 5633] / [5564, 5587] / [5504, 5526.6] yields 1.97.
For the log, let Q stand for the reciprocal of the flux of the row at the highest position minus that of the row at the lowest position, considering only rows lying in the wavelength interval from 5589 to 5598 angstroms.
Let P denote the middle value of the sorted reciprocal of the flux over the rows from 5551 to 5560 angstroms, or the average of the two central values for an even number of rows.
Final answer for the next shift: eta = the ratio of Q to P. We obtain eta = -0.042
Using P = 1.43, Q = -0.060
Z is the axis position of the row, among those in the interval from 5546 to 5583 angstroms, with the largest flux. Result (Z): 5580.90 angstroms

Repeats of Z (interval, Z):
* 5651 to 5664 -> 5653.33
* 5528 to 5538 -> 5536.11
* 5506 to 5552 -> 5518.29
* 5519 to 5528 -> 5519.56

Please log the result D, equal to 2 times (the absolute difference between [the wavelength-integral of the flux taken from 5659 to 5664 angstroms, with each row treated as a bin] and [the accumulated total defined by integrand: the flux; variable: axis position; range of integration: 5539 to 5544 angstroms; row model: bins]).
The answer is 0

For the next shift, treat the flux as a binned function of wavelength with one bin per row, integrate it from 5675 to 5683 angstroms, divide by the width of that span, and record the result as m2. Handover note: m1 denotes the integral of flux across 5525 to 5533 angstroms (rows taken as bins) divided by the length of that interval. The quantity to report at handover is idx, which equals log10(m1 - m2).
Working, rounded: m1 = 0.688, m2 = 0.684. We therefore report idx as -2.4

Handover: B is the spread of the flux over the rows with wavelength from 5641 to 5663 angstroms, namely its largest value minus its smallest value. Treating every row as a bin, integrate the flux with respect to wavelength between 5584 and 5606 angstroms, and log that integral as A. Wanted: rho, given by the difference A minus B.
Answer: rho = 15.1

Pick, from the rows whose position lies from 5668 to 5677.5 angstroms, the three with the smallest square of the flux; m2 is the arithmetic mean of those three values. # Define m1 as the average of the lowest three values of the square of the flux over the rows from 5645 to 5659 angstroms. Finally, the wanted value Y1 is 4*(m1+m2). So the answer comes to 3.60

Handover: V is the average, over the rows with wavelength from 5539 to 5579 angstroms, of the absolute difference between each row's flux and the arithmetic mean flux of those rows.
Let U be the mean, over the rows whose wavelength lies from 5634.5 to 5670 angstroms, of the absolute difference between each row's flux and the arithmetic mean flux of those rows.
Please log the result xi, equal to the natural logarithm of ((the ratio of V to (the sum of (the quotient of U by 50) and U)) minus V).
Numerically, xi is -0.20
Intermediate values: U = 0.023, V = 0.0194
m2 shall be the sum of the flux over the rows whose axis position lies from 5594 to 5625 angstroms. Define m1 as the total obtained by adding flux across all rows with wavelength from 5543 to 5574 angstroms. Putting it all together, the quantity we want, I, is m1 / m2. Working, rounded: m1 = 16.7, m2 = 16.7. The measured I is 1.00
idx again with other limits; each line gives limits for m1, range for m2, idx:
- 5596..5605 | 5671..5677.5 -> -1.9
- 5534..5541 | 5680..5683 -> -2.2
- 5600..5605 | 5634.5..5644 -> -3.5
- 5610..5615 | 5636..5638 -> -1.2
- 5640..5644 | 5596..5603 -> -1.7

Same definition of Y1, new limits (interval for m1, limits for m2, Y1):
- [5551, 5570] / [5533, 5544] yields 3.82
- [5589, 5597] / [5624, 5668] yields 3.52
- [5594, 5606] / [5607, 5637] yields 3.60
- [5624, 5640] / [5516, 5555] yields 3.48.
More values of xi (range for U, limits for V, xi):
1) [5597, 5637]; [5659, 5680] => -0.26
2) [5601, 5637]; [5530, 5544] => -0.46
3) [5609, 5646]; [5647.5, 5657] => -0.06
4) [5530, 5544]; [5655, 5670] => 0.48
